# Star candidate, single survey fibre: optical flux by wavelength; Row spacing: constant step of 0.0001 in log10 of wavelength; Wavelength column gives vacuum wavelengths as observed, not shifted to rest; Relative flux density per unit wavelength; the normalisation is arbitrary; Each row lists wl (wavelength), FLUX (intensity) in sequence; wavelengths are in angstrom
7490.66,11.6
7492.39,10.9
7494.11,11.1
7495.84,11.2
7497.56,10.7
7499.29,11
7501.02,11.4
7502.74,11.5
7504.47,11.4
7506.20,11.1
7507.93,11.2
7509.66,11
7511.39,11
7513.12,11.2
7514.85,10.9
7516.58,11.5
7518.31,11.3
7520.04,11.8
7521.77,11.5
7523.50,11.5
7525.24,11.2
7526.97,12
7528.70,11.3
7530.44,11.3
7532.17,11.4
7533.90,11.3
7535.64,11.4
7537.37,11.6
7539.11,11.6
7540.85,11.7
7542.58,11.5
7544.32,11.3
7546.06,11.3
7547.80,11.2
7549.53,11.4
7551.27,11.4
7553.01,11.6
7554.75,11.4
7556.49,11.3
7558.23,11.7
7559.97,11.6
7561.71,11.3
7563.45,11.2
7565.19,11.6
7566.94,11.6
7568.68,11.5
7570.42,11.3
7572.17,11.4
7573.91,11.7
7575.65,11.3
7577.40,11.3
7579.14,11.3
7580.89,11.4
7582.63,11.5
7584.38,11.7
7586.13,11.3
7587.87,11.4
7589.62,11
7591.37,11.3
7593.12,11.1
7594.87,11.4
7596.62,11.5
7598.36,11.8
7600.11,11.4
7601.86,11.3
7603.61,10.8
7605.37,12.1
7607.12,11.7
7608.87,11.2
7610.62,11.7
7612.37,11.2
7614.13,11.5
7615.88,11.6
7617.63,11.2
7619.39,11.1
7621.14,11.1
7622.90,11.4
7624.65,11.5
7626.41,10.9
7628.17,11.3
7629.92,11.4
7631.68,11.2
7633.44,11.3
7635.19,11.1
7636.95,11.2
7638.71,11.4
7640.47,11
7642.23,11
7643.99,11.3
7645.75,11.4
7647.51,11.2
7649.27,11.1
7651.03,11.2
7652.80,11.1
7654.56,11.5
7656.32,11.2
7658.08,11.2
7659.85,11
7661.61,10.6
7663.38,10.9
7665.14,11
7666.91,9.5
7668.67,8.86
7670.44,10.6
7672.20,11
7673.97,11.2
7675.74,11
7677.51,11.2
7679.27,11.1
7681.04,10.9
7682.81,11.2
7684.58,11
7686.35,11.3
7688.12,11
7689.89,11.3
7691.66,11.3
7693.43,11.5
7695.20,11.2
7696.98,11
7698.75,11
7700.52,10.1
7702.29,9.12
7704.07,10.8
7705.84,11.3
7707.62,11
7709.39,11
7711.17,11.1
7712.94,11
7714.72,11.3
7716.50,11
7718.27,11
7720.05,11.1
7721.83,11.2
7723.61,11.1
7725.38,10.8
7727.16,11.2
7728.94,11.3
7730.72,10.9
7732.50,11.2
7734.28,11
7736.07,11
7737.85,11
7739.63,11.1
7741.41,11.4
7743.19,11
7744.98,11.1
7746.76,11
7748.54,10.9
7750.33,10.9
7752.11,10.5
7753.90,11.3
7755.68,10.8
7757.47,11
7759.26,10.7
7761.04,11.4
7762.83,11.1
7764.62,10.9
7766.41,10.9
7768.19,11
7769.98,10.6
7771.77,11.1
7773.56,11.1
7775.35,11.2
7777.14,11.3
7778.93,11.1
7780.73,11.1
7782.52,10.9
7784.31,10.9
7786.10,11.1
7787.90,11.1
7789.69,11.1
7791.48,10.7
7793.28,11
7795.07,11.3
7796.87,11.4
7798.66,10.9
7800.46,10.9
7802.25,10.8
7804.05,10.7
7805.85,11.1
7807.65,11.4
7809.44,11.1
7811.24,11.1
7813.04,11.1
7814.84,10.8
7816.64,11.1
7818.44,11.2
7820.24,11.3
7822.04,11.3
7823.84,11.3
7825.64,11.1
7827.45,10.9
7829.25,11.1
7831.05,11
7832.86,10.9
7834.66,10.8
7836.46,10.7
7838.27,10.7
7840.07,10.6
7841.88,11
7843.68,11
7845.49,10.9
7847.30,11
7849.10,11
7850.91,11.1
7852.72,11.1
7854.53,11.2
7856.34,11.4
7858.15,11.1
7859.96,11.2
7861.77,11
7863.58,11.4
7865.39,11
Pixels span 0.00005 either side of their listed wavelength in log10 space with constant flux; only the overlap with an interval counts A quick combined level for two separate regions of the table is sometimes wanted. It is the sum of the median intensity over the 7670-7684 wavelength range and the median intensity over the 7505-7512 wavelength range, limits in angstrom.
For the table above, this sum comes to 22.1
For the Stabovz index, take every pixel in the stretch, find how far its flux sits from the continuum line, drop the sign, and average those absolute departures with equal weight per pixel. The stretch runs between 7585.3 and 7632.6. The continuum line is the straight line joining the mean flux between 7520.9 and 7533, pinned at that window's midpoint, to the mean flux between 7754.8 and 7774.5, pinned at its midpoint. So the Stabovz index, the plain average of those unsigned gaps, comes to 0.21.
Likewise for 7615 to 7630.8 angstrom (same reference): 0.19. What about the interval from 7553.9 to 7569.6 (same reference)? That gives 0.16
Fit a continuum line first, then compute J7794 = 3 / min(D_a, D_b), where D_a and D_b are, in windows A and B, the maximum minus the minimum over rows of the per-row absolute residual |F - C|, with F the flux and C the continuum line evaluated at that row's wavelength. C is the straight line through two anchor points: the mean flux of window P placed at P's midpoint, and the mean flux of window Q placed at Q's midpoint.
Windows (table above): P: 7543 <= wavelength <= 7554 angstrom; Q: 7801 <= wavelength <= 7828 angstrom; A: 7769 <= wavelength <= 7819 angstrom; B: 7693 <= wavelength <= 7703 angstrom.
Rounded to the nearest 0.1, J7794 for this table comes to 5.7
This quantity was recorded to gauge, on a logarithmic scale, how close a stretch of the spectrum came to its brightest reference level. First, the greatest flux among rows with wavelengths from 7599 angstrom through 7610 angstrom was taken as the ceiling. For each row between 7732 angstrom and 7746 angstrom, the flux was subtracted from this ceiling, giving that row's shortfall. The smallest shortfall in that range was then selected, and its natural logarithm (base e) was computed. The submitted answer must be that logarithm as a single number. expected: -0.36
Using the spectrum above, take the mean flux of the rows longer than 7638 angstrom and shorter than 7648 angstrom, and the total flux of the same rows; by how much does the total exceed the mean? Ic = 56.1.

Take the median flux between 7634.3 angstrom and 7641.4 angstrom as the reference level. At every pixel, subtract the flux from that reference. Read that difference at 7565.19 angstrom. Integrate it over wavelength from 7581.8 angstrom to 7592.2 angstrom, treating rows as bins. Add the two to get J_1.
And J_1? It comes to -3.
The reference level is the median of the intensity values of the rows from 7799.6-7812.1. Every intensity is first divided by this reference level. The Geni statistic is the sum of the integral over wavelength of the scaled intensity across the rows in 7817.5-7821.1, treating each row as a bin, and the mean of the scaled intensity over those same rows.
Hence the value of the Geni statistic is 4.66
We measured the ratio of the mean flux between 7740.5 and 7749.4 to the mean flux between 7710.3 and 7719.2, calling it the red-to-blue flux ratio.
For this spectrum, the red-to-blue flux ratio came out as 1.00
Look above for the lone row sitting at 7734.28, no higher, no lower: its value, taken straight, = 11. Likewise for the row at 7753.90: 11.3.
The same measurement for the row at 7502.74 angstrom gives 11.5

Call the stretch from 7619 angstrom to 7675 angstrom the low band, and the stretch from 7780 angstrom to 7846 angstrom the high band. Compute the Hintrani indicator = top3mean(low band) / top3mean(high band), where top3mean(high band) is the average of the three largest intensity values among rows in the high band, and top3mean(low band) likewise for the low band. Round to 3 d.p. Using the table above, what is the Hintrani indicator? 1.009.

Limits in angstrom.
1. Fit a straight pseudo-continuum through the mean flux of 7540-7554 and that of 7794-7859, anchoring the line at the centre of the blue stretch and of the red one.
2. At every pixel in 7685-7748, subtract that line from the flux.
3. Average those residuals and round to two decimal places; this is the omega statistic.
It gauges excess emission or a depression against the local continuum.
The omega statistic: -0.17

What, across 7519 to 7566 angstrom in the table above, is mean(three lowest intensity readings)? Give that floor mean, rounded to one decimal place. 11.2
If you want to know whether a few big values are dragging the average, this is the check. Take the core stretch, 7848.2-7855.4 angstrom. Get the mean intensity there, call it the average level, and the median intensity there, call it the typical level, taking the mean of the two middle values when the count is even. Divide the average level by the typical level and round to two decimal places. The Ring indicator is 1.00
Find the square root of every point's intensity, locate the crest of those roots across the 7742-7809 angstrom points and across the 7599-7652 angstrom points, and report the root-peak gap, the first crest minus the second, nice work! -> -0.10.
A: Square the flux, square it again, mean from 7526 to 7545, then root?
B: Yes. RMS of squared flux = 132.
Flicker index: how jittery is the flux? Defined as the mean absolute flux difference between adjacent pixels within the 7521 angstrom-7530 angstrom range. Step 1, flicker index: 0.45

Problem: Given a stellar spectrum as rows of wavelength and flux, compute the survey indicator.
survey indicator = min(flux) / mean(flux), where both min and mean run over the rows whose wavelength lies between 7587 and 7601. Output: 0.968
